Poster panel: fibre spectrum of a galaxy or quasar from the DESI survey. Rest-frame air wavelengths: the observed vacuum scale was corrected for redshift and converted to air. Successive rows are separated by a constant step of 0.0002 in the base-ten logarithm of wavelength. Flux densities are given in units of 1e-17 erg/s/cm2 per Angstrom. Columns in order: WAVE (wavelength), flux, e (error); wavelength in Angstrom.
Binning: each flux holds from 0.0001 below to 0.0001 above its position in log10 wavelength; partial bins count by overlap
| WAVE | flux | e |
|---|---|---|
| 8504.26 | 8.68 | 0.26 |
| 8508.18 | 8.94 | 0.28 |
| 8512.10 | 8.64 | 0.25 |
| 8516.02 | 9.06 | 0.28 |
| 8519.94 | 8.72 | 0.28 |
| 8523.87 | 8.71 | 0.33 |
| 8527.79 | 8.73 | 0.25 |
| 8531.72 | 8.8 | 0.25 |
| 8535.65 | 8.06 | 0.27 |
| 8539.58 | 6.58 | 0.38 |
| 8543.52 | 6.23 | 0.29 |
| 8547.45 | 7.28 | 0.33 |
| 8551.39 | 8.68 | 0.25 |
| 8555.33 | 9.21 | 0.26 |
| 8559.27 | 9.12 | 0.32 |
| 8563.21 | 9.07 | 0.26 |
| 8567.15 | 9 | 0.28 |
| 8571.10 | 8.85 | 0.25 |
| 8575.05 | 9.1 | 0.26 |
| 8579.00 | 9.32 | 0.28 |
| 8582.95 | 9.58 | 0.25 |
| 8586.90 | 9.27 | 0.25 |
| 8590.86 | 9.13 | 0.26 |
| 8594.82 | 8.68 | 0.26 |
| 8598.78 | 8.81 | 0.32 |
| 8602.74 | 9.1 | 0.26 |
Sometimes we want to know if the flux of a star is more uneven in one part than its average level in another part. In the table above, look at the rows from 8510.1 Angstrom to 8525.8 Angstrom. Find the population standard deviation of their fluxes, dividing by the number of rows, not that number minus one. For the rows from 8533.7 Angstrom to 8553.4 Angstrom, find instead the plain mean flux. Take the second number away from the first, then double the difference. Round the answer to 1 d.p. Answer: -14.4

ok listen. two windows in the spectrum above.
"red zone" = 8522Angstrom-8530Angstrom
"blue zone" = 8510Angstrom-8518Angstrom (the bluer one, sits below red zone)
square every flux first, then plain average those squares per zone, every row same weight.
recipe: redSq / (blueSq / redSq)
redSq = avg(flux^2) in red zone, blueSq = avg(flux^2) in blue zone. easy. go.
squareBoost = 74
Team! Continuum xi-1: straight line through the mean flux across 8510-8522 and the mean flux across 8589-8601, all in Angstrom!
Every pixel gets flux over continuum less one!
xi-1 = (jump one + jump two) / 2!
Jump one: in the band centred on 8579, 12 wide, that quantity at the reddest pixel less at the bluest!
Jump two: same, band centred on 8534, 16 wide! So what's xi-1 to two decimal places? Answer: -0.10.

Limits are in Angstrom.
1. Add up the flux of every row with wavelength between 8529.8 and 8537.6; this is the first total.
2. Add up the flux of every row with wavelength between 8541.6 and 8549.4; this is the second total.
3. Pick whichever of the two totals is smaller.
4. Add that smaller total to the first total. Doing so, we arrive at 30.4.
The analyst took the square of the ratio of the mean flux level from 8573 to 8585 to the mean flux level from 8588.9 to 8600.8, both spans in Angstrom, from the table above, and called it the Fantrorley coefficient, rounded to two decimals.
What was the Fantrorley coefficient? 1.11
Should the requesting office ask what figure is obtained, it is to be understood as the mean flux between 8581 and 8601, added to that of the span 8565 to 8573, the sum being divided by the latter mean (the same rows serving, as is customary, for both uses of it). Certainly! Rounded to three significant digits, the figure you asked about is 2.02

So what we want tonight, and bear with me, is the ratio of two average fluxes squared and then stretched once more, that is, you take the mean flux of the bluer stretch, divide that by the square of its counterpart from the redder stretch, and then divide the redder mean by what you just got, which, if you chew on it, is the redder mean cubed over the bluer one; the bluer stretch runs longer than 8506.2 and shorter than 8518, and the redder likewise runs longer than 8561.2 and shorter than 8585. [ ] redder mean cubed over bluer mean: 86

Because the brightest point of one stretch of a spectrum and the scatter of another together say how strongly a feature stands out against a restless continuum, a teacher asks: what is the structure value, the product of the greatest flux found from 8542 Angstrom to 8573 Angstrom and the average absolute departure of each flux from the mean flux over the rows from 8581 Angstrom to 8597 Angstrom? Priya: 2.4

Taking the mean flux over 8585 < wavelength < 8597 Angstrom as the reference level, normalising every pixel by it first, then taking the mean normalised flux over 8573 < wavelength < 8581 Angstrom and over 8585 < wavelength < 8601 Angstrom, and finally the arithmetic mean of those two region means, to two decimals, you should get 1.01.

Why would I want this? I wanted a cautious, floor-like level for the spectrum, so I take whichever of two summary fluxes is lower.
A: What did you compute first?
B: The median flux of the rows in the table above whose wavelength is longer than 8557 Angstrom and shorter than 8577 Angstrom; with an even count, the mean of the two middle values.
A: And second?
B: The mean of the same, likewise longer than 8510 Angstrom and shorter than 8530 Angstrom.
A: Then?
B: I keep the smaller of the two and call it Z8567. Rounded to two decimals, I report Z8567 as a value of 8.77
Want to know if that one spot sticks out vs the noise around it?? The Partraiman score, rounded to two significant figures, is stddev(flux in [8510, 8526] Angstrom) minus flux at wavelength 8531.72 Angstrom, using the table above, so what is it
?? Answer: -8.6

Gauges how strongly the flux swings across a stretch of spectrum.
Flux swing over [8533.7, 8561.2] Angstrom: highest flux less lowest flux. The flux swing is 3.0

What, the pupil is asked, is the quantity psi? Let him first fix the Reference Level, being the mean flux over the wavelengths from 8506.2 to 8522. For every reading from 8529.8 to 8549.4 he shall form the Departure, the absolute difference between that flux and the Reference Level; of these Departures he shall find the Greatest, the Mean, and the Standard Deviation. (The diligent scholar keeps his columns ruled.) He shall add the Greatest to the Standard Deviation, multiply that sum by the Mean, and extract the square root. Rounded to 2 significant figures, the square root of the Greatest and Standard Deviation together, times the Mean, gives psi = 2.3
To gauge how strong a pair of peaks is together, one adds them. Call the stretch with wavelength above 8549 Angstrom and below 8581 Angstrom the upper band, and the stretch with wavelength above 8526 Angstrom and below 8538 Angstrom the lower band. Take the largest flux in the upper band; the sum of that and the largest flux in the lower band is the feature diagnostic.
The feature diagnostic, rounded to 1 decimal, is 18.1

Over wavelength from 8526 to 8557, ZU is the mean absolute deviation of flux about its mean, 0.94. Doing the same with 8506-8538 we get 0.18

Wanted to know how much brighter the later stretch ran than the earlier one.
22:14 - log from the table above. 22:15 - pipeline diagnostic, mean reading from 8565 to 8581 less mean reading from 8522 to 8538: 0.5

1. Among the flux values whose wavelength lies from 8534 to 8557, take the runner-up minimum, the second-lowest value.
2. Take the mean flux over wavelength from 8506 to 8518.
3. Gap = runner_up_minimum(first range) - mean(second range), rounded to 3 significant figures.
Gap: -2.30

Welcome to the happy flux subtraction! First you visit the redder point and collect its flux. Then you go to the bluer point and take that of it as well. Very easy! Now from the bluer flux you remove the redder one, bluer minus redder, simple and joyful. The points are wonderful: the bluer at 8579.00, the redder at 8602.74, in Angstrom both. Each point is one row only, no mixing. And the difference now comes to 0.22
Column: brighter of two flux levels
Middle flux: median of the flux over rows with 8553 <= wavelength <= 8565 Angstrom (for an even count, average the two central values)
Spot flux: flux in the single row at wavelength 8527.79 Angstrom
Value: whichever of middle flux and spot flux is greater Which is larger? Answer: 9.12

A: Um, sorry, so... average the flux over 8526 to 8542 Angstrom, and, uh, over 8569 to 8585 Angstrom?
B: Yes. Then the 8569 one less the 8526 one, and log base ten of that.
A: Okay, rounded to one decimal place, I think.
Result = 0.1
